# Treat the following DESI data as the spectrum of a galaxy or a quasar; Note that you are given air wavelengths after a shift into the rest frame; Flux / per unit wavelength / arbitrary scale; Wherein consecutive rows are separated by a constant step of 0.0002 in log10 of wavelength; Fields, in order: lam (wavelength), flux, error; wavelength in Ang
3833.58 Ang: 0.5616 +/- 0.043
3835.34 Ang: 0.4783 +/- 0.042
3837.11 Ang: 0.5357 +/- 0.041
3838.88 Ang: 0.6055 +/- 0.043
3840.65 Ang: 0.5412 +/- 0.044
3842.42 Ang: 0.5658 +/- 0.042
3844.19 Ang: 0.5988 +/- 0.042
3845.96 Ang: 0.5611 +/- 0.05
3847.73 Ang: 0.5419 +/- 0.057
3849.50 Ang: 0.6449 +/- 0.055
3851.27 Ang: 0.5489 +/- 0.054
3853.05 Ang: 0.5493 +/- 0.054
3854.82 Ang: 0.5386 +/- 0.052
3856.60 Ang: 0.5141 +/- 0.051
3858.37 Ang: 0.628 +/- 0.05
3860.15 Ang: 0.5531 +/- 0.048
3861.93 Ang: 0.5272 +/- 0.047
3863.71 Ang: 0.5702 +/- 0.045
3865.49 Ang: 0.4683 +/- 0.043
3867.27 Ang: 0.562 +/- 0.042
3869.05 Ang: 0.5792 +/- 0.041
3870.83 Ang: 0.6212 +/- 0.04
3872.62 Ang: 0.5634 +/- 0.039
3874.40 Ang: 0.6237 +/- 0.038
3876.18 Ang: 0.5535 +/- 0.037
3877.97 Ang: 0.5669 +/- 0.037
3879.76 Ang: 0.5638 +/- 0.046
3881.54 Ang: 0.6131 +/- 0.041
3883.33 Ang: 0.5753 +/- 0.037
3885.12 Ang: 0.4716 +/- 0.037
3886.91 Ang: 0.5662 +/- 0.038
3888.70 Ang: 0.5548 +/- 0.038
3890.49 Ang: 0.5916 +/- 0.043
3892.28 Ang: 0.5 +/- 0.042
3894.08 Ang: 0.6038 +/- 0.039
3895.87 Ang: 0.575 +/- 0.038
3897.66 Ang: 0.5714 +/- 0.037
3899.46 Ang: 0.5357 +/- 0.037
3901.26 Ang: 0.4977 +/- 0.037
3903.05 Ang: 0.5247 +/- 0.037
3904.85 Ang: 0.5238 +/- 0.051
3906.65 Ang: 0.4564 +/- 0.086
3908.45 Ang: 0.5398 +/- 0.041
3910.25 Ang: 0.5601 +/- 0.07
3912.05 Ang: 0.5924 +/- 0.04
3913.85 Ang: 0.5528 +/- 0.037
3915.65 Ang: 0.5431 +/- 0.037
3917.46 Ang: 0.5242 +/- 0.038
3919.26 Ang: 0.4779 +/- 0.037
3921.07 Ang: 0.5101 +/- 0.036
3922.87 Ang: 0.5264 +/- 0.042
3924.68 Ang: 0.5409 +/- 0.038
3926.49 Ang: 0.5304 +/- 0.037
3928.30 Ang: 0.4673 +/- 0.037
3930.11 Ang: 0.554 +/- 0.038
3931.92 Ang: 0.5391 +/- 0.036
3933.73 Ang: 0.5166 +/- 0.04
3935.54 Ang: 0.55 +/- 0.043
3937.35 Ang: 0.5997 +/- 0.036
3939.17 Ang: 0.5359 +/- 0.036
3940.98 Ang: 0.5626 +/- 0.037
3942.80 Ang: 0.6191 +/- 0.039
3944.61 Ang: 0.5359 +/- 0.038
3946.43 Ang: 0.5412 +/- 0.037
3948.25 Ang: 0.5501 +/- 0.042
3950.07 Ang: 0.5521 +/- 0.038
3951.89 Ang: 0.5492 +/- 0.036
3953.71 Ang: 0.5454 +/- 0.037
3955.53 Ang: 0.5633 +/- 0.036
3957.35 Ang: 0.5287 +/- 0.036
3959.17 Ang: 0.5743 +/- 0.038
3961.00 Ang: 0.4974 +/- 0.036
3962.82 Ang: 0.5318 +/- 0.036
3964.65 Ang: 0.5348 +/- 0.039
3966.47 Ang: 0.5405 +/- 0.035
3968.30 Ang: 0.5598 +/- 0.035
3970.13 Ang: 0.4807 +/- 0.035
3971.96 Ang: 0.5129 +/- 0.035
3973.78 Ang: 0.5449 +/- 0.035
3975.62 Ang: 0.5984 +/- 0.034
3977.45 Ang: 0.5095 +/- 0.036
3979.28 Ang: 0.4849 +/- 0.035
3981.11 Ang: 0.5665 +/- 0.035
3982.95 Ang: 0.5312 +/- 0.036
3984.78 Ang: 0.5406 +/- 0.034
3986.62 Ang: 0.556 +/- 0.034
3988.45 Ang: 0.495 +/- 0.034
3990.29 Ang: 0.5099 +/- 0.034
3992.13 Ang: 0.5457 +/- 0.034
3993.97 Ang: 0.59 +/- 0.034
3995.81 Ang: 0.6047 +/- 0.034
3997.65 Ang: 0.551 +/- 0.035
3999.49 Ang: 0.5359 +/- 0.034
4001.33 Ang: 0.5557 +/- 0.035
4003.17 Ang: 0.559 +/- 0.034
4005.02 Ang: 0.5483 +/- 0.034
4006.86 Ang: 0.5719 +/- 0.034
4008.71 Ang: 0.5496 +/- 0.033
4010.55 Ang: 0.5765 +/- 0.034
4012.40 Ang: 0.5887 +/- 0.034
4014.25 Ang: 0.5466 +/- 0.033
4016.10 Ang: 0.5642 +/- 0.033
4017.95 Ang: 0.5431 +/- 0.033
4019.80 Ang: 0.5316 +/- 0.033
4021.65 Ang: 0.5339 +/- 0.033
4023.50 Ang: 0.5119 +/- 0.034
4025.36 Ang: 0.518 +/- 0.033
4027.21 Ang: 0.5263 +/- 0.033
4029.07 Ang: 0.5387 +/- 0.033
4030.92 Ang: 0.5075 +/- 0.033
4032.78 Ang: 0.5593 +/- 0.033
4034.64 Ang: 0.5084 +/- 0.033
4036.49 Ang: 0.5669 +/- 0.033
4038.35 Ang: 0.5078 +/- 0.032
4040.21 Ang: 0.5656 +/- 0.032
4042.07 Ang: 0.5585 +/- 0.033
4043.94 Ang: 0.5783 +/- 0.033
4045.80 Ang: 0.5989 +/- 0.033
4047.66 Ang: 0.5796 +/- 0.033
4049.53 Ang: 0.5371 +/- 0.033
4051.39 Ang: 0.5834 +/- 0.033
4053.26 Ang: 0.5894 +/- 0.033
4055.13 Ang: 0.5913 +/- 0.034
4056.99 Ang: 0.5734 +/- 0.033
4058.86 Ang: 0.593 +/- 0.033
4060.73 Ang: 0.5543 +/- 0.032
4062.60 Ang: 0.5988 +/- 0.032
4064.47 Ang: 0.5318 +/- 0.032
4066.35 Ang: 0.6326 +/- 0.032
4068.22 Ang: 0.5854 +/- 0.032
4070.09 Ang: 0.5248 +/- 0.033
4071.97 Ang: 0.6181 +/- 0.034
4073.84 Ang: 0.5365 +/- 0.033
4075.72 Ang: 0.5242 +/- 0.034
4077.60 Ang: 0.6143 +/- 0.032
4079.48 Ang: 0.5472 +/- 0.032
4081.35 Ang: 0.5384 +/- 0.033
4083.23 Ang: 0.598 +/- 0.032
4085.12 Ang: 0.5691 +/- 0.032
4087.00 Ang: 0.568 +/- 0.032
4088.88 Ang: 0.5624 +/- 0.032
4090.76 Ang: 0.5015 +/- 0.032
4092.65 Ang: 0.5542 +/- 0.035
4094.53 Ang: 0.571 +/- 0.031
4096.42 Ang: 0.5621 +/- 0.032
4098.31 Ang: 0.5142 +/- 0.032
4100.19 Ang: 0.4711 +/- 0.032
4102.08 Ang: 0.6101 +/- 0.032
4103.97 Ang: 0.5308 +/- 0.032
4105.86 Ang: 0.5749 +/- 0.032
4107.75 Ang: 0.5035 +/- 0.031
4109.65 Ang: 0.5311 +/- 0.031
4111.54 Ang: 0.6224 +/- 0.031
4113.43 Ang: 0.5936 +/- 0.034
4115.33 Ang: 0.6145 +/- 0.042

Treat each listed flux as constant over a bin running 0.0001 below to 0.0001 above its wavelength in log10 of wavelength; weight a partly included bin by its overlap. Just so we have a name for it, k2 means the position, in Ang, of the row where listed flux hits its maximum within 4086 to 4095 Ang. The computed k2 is 4094.53 Ang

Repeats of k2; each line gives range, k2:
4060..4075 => 4066.35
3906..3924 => 3912.05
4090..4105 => 4102.08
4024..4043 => 4036.49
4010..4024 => 4012.40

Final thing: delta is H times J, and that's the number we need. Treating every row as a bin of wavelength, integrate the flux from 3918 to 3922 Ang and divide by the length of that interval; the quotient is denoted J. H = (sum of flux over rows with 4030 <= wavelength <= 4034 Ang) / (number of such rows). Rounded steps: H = 0.53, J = 0.50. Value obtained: 0.265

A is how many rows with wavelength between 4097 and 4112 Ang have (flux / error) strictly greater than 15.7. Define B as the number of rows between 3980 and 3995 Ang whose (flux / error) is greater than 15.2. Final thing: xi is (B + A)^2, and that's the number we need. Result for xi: 144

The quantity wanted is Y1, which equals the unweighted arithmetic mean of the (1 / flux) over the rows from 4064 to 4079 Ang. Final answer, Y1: 1.76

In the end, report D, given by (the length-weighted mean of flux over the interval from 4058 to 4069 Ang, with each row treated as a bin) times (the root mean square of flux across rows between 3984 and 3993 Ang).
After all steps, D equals 0.309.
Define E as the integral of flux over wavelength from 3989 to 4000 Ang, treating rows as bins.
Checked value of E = 6.10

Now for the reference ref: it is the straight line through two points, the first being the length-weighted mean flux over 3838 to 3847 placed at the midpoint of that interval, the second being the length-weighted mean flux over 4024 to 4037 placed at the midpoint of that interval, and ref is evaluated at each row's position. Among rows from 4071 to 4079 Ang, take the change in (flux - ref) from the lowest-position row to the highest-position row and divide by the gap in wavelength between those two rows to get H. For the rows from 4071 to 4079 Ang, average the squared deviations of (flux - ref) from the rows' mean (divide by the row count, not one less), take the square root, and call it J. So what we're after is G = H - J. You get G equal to -0.044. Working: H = -0.0004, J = 0.043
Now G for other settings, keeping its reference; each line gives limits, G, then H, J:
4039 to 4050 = -0.022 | -0.0028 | 0.019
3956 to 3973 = -0.028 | -0.0009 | 0.027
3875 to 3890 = -0.037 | 0.0003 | 0.037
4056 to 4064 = -0.013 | 0.0048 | 0.018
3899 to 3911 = -0.029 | 0.0025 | 0.031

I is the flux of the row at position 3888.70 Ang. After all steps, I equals 0.5548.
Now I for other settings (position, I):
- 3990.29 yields 0.5099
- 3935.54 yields 0.55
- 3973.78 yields 0.5449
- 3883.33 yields 0.5753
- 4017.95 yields 0.5431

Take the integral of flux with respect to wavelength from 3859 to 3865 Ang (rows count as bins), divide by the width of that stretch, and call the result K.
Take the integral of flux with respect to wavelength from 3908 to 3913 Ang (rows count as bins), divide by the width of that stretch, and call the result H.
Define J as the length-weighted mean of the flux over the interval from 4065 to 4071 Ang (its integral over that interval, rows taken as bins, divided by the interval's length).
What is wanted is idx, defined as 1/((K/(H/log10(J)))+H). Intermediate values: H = 0.567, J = 0.578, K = 0.548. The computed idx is 2.97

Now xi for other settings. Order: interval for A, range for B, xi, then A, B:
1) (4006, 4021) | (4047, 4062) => 256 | 8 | 8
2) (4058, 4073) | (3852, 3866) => 64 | 8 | 0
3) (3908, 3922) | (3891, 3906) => 4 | 0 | 2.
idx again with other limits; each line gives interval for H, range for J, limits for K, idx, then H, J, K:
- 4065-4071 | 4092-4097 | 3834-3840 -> 2.91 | 0.578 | 0.563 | 0.541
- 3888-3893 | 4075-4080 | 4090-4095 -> 3.26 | 0.551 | 0.564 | 0.541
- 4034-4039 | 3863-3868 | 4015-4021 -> 4.03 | 0.531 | 0.531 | 0.546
